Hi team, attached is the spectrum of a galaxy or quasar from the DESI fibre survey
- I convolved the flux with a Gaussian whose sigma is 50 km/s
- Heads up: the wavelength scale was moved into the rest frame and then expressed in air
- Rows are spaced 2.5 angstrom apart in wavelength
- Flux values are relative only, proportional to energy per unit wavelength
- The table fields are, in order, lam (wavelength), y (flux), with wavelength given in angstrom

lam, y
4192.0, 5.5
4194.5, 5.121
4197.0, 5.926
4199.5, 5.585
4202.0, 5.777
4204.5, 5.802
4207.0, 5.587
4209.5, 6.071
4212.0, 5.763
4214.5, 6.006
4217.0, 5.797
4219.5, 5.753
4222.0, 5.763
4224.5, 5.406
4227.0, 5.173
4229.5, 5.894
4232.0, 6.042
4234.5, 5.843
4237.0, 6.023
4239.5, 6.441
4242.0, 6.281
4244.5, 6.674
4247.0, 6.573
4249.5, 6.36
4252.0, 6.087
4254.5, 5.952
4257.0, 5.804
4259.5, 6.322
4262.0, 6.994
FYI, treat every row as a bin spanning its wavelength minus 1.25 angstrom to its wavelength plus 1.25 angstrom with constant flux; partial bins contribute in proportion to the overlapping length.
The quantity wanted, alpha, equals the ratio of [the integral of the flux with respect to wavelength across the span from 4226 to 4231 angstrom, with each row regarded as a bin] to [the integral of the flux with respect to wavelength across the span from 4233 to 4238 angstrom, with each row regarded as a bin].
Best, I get 0.94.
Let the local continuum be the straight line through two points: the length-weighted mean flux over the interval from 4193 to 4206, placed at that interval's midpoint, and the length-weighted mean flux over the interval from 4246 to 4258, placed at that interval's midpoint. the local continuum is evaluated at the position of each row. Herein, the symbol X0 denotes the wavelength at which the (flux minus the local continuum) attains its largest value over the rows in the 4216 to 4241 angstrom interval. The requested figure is 4239.5 angstrom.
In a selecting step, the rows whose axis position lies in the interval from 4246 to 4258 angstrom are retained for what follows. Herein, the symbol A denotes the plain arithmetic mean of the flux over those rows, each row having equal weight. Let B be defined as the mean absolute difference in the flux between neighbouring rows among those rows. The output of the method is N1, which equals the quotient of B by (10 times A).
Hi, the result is 0.0031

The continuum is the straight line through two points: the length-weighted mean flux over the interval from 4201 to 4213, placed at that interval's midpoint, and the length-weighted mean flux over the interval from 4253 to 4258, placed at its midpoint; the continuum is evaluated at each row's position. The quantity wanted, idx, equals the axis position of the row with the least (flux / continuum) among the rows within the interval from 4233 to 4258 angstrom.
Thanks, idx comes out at 4257.0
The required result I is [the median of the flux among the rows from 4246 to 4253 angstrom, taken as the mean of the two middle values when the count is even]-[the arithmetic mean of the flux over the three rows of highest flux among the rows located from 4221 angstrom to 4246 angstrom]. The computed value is -0.1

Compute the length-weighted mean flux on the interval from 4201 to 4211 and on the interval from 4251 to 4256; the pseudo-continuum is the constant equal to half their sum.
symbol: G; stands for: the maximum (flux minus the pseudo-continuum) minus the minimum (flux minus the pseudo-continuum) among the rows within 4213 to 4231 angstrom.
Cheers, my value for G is 0.83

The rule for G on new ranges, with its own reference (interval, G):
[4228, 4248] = 0.83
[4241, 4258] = 0.87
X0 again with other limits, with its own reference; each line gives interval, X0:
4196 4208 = 4197.0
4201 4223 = 4209.5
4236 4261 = 4244.5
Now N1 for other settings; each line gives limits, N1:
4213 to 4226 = 0.0027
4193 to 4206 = 0.0060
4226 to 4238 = 0.0054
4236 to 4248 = 0.0042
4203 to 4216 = 0.0053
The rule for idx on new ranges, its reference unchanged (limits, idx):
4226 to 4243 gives 4227.0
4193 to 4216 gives 4194.5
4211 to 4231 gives 4227.0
